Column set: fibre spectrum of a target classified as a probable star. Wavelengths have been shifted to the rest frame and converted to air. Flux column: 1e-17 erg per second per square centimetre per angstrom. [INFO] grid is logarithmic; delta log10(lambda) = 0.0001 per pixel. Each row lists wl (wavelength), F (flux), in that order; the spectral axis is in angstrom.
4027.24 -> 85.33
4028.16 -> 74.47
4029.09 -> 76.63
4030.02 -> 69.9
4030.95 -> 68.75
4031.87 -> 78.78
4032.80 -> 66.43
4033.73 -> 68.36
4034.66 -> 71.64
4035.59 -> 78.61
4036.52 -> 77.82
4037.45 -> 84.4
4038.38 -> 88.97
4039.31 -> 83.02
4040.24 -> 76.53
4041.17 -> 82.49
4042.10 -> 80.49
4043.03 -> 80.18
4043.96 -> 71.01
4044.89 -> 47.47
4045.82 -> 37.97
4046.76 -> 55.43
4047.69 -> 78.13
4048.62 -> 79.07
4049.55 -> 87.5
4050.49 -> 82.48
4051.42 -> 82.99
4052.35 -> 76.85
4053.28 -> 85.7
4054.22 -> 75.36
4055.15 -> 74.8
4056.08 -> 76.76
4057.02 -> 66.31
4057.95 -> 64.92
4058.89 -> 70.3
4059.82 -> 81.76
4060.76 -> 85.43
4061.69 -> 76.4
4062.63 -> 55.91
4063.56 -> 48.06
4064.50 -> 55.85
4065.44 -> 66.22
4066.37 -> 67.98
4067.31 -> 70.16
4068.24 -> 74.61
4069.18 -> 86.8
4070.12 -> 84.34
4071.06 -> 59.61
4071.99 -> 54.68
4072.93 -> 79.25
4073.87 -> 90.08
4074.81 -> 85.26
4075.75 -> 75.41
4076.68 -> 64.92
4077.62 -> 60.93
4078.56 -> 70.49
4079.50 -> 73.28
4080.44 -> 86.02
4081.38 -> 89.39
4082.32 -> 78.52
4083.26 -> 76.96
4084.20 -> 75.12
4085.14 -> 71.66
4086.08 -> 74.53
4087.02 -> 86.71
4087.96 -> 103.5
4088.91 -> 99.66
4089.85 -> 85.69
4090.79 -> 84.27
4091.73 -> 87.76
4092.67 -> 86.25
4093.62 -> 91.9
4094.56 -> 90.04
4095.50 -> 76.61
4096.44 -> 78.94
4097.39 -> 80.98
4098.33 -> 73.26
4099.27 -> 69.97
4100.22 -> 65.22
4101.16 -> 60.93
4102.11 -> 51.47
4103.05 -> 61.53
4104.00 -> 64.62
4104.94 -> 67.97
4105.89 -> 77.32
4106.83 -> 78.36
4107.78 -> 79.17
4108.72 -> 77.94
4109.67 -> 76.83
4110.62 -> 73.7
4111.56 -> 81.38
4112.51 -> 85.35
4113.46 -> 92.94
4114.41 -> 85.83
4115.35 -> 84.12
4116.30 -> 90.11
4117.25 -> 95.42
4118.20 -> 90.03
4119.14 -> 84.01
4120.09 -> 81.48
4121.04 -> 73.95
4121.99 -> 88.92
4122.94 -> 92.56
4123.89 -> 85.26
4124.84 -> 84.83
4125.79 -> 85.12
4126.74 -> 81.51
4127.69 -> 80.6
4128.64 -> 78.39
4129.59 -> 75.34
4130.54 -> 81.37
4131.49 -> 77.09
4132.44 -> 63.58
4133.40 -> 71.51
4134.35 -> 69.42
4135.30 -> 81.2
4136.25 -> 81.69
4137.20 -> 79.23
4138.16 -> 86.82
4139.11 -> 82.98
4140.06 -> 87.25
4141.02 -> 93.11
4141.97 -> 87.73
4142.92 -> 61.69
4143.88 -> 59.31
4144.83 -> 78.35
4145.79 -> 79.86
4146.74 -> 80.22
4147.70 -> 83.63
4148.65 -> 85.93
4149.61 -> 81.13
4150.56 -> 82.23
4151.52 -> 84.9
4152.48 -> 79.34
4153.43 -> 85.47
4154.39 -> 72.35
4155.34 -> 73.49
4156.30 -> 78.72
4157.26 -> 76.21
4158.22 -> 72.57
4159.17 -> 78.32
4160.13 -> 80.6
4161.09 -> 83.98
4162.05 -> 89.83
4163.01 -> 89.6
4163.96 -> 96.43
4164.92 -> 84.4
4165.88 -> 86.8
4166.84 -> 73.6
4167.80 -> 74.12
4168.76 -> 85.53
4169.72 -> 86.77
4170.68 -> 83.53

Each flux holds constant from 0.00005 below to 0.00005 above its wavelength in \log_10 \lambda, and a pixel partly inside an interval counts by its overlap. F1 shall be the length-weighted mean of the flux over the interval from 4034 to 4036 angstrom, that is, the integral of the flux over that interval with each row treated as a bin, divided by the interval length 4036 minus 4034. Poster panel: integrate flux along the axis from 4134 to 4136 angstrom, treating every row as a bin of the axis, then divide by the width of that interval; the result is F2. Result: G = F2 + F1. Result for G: 151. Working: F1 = 74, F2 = 77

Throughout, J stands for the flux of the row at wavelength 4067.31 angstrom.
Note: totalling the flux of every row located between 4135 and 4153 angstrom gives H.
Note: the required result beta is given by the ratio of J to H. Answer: 0.046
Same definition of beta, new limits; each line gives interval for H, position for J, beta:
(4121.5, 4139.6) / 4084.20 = 0.049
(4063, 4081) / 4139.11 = 0.061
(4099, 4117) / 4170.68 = 0.059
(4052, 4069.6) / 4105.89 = 0.057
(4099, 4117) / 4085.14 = 0.050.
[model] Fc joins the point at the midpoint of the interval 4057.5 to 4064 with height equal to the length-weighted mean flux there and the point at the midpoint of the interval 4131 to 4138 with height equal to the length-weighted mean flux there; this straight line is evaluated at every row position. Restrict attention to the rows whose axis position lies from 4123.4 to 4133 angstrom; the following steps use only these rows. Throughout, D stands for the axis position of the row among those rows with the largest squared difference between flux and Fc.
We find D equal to 4132.44 angstrom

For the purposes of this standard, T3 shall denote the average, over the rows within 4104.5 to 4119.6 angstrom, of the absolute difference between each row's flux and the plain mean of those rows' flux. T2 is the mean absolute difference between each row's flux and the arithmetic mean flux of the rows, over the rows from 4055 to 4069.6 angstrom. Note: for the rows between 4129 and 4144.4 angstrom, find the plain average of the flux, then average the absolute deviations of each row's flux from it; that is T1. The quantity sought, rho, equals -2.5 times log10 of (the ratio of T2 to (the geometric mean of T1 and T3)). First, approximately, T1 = 8.0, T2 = 8.2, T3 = 5.9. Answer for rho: -0.2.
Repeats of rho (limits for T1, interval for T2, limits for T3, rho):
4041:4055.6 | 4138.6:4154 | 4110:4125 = 0.2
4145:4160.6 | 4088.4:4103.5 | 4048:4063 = -0.9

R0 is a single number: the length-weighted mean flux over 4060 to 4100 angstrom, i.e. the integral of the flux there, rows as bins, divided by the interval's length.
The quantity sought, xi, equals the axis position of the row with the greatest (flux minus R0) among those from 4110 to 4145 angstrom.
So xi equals 4117.25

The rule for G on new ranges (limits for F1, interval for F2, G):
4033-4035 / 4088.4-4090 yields 163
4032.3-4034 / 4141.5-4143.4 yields 142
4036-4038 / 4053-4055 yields 160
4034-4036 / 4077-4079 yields 140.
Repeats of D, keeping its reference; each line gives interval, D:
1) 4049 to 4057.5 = 4049.55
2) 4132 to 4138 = 4132.44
